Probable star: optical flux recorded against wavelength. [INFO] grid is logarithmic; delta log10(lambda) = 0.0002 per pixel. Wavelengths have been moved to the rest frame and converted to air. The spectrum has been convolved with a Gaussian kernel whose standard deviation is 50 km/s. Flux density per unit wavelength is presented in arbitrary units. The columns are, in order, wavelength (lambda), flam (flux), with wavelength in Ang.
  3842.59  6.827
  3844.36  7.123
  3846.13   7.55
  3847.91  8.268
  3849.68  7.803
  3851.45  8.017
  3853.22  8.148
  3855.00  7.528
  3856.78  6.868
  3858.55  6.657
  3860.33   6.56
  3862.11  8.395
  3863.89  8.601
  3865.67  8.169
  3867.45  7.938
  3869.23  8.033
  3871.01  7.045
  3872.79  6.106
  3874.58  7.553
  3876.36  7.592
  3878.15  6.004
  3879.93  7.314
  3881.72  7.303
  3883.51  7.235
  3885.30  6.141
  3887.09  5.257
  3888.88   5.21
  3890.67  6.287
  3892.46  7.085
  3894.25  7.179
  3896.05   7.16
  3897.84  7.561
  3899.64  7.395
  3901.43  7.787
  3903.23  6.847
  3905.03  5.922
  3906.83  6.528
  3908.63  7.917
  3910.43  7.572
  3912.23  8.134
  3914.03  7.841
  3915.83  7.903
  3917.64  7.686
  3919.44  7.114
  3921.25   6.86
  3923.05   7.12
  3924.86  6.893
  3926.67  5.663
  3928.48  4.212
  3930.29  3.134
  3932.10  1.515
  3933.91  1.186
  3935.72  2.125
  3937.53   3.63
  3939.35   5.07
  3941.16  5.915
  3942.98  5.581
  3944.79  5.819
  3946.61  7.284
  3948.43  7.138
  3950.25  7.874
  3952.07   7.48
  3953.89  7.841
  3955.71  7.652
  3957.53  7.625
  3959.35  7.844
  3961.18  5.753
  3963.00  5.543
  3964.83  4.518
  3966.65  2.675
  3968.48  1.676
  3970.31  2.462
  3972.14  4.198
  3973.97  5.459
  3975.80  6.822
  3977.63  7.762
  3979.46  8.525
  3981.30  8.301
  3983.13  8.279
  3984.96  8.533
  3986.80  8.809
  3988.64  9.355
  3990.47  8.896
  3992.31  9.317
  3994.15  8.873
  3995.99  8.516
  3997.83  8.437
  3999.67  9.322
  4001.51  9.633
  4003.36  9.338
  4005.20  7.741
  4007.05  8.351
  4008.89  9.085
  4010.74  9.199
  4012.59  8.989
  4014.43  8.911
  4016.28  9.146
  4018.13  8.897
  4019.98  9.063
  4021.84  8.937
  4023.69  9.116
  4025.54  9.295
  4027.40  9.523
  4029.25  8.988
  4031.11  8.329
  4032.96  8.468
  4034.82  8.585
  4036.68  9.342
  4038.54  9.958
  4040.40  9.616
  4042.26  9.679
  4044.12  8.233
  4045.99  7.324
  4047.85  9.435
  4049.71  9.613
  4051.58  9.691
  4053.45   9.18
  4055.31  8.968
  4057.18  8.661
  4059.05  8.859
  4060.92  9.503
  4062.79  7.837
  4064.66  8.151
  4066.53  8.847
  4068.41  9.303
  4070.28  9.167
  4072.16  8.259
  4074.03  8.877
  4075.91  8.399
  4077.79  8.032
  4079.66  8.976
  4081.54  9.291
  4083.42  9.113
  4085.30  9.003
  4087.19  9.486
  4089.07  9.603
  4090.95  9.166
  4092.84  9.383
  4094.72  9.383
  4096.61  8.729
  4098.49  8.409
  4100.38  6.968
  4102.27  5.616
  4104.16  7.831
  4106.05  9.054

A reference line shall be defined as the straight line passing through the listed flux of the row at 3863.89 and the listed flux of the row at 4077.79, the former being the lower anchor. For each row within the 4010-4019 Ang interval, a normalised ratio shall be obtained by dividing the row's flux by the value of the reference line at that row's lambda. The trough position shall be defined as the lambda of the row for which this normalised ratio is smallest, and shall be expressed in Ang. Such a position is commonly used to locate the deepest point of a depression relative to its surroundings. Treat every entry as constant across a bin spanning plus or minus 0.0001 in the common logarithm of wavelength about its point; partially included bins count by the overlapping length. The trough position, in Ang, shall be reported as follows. 4018.13 Ang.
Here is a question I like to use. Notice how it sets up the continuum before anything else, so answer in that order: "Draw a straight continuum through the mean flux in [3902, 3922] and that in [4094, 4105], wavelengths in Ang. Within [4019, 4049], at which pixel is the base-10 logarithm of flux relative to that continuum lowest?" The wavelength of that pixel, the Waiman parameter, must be 4045.99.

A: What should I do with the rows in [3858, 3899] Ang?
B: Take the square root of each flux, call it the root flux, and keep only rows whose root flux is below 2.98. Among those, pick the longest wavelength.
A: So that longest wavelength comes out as 3897.84 Ang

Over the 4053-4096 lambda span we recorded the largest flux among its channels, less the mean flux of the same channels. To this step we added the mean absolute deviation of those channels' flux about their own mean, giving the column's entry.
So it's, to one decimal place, 1.1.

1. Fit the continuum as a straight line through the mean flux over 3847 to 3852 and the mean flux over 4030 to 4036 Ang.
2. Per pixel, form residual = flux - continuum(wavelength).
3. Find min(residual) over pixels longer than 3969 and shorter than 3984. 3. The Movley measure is -6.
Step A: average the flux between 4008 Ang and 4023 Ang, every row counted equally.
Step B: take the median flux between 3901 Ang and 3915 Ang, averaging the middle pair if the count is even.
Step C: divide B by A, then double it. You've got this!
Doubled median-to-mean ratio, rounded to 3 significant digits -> 1.70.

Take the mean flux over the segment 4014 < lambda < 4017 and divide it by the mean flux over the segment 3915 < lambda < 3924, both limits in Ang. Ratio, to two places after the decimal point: 1.23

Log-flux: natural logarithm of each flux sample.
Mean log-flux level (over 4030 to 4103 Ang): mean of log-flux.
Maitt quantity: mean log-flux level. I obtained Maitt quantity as 2.17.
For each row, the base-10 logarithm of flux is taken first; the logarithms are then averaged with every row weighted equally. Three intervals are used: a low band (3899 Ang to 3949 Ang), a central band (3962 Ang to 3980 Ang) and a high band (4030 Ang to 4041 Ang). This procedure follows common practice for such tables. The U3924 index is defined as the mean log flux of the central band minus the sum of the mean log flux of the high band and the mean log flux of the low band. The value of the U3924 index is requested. -1.05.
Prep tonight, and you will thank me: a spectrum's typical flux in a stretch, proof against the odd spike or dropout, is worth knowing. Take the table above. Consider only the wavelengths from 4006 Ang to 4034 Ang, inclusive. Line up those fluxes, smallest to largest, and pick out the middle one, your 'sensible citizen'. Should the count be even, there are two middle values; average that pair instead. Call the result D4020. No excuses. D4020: 9.0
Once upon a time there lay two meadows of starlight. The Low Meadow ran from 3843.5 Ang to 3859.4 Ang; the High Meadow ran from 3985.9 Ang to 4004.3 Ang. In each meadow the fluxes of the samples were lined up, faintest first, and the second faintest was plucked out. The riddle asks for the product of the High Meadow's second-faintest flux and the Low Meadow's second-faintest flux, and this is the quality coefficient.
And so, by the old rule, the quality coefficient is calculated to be 58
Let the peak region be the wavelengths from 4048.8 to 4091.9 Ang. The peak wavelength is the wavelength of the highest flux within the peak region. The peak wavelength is 4051.58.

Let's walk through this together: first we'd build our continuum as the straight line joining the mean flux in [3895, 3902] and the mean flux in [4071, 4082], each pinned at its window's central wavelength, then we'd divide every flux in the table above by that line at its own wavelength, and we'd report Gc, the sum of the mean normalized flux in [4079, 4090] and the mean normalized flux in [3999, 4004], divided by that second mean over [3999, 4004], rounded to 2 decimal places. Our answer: 1.92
